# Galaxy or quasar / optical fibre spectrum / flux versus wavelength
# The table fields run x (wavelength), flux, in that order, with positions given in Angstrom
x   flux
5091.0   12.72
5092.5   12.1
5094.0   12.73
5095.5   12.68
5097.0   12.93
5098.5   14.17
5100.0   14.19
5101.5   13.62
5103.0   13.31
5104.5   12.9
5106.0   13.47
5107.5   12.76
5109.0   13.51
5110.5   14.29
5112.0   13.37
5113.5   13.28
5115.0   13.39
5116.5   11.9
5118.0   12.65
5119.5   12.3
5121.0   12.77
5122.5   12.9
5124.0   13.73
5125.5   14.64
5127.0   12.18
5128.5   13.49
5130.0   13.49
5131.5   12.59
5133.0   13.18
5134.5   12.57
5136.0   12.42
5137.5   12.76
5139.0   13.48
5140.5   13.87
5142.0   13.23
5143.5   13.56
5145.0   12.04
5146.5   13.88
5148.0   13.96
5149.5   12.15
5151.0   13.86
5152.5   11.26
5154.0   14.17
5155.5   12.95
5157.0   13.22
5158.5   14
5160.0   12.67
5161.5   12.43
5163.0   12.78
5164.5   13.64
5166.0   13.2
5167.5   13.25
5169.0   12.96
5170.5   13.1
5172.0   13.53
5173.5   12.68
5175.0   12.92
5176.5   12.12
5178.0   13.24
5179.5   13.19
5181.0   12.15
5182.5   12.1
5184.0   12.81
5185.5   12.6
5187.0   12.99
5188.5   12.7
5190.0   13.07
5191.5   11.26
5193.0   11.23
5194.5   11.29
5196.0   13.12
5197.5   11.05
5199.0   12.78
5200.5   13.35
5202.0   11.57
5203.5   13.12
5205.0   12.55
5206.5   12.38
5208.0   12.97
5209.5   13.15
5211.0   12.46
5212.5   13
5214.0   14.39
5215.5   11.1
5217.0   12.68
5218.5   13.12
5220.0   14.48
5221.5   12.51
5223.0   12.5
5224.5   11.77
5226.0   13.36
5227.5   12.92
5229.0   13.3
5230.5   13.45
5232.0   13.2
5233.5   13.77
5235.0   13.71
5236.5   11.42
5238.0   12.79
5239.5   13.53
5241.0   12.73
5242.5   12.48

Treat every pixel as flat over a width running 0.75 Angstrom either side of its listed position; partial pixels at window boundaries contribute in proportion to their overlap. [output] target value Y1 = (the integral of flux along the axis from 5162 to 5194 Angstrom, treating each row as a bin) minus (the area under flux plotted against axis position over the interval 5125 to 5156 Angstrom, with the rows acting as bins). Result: 1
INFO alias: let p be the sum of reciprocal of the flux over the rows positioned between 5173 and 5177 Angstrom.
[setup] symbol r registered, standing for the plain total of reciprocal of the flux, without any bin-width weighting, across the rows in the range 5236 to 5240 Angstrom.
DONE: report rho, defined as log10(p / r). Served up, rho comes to -0.002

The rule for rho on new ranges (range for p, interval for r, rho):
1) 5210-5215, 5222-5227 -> -0.024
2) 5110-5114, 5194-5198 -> -0.064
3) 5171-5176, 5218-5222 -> 0.009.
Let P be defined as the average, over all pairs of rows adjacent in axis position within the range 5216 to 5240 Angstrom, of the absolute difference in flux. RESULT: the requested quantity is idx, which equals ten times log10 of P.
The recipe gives -0.8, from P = 0.82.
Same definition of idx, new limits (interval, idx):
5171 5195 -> -2.7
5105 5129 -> -0.9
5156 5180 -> -2.7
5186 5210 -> -0.4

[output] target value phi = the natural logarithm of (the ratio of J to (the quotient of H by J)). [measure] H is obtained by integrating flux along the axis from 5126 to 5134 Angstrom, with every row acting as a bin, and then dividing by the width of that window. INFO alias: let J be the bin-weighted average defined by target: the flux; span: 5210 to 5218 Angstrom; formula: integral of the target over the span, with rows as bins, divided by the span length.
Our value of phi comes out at 2.52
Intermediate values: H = 13.0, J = 12.8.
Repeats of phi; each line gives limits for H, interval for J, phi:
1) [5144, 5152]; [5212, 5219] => 2.53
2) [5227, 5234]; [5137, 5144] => 2.60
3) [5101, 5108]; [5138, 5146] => 2.59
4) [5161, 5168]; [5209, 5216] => 2.54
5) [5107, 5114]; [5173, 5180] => 2.50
